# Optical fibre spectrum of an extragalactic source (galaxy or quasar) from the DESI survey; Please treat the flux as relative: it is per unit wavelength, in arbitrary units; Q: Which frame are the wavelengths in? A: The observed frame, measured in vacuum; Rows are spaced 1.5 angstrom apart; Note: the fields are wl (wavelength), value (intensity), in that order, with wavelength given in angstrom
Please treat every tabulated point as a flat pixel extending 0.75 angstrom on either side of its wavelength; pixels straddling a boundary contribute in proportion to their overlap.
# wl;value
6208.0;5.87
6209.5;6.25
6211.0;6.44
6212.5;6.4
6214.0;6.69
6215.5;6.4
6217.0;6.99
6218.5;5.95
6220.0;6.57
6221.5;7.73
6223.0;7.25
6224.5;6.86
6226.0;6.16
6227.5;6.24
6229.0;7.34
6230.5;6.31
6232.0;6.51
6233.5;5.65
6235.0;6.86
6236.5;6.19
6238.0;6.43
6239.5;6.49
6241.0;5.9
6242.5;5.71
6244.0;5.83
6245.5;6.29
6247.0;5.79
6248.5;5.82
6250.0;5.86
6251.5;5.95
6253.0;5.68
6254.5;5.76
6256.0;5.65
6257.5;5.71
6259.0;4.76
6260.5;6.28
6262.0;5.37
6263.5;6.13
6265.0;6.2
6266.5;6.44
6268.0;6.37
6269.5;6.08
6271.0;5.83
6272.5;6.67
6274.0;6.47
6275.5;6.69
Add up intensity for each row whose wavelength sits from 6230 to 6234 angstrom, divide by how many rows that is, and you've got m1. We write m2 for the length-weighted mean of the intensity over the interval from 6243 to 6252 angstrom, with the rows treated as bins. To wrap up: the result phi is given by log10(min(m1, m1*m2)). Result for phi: 0.79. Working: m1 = 6.16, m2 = 5.92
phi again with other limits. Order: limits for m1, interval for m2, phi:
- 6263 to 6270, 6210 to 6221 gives 0.80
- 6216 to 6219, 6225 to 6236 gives 0.81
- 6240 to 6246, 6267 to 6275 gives 0.77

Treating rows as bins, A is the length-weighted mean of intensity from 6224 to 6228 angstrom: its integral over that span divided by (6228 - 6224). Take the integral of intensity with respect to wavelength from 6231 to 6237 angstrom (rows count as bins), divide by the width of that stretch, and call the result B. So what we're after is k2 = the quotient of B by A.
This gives 0.98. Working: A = 6.40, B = 6.3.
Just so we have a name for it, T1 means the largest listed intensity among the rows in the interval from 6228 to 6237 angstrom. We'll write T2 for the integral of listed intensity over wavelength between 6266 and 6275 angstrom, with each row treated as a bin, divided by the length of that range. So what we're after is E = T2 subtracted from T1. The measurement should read 1.0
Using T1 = 7.34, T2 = 6.32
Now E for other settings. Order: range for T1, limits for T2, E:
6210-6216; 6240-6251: 0.8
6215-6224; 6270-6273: 1.5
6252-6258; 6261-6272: -0.3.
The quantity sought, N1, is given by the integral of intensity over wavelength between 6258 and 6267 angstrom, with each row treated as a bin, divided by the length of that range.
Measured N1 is 5.84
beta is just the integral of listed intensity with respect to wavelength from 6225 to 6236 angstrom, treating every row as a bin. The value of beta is 71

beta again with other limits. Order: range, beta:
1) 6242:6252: 59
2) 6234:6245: 68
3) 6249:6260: 62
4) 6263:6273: 62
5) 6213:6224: 75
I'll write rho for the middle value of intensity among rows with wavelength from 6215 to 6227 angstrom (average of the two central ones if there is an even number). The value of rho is 6.7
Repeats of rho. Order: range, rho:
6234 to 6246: 6.2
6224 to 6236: 6.4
